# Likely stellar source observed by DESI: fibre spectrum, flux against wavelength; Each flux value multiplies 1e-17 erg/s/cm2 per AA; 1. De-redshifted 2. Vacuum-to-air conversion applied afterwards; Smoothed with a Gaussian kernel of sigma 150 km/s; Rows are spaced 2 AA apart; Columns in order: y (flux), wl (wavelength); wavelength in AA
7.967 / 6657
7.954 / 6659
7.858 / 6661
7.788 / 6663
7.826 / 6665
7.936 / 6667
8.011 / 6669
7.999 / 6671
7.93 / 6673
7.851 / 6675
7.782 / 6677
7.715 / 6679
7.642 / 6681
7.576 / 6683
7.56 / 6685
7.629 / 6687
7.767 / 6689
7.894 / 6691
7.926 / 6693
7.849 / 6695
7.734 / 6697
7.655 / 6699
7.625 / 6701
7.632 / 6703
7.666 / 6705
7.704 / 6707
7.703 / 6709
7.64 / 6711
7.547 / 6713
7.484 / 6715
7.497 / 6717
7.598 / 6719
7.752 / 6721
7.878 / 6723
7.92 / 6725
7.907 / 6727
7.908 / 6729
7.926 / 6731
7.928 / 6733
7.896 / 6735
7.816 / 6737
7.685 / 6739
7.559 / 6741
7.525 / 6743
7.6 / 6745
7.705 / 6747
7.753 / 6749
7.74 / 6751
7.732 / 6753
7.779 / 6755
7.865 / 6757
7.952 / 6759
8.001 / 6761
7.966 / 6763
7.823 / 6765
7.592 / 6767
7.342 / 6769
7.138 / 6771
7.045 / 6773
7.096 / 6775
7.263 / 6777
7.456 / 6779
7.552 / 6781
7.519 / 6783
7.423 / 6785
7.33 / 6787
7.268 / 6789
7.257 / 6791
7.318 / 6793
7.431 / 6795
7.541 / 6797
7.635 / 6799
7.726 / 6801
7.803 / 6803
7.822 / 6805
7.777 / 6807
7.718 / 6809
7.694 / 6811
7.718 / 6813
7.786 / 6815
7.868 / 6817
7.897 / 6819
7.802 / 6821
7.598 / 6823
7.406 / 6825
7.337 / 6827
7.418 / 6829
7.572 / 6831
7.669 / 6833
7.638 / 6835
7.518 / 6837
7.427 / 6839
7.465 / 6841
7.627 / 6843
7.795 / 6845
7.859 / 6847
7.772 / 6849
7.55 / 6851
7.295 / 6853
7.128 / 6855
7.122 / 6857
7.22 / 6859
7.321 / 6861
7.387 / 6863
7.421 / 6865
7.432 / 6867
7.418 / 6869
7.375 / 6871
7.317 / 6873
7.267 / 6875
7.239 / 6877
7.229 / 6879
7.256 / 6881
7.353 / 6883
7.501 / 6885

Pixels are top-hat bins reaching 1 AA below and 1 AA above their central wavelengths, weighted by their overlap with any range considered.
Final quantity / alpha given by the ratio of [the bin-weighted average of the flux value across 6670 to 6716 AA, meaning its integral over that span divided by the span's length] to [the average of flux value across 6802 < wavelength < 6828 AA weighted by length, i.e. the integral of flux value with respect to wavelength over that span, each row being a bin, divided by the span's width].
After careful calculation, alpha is 1.00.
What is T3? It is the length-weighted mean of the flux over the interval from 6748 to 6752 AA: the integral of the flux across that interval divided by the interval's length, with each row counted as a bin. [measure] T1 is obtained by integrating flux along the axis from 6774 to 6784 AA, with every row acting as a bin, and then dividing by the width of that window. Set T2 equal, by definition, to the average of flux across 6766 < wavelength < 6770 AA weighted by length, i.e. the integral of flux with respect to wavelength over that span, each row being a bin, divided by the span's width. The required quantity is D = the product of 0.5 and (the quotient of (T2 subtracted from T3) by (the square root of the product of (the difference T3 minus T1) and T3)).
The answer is 0.083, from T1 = 7.38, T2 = 7.5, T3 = 7.75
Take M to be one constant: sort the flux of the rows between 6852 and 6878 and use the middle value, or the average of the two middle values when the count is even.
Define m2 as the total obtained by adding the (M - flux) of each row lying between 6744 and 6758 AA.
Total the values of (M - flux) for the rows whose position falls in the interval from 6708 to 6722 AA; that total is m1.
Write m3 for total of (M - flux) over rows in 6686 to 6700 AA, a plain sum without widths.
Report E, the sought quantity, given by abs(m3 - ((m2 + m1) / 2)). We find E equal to 0.76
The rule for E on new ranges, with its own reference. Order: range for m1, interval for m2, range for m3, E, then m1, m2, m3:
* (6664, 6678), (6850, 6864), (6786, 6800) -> 1.40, -4.1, 0.2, -0.6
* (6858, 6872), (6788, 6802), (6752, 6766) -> 3.24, -0.4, -1.0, -3.9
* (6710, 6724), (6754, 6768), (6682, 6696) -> 0.01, -2.2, -3.8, -3.0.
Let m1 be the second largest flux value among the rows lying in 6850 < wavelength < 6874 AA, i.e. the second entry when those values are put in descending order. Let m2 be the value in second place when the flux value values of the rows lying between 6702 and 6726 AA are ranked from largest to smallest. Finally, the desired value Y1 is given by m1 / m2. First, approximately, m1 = 7.432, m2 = 7.878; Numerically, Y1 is 0.94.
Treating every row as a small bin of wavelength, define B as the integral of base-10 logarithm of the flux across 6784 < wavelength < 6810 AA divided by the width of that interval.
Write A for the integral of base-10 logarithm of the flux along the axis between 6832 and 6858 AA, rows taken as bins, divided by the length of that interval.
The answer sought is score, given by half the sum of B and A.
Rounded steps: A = 0.876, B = 0.877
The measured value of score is 0.877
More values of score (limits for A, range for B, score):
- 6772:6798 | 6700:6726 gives 0.875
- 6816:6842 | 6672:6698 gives 0.885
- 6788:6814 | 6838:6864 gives 0.876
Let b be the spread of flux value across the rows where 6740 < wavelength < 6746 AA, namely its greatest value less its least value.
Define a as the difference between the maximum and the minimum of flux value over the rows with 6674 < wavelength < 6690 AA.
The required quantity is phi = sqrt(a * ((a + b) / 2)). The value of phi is 0.23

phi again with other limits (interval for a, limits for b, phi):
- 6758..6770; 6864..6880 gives 0.53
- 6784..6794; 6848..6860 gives 0.26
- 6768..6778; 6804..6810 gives 0.24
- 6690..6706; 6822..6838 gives 0.31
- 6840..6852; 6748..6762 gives 0.36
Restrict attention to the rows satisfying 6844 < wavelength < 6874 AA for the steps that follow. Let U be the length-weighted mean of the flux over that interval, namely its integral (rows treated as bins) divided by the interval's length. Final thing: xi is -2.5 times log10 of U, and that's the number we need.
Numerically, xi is -2.18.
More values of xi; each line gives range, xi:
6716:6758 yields -2.22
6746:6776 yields -2.21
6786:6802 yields -2.18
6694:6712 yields -2.21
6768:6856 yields -2.19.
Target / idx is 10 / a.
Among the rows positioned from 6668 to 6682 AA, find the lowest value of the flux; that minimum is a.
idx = 1.31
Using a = 7.642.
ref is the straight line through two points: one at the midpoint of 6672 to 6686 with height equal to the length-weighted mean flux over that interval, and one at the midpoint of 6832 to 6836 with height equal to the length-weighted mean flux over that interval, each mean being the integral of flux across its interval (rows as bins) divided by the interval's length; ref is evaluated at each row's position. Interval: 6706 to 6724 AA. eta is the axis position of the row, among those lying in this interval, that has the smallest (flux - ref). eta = 6715 AA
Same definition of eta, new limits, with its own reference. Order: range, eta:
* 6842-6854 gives 6853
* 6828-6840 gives 6829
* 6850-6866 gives 6857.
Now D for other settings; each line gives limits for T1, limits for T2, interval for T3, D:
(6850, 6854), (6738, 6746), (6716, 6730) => 0.056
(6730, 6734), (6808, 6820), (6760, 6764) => 0.151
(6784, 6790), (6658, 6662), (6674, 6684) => -0.057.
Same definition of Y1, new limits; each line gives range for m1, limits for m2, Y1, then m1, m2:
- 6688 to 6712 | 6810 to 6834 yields 1.00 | 7.894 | 7.868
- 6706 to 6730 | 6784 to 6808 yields 1.01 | 7.908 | 7.803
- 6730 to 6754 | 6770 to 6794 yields 1.05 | 7.926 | 7.519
